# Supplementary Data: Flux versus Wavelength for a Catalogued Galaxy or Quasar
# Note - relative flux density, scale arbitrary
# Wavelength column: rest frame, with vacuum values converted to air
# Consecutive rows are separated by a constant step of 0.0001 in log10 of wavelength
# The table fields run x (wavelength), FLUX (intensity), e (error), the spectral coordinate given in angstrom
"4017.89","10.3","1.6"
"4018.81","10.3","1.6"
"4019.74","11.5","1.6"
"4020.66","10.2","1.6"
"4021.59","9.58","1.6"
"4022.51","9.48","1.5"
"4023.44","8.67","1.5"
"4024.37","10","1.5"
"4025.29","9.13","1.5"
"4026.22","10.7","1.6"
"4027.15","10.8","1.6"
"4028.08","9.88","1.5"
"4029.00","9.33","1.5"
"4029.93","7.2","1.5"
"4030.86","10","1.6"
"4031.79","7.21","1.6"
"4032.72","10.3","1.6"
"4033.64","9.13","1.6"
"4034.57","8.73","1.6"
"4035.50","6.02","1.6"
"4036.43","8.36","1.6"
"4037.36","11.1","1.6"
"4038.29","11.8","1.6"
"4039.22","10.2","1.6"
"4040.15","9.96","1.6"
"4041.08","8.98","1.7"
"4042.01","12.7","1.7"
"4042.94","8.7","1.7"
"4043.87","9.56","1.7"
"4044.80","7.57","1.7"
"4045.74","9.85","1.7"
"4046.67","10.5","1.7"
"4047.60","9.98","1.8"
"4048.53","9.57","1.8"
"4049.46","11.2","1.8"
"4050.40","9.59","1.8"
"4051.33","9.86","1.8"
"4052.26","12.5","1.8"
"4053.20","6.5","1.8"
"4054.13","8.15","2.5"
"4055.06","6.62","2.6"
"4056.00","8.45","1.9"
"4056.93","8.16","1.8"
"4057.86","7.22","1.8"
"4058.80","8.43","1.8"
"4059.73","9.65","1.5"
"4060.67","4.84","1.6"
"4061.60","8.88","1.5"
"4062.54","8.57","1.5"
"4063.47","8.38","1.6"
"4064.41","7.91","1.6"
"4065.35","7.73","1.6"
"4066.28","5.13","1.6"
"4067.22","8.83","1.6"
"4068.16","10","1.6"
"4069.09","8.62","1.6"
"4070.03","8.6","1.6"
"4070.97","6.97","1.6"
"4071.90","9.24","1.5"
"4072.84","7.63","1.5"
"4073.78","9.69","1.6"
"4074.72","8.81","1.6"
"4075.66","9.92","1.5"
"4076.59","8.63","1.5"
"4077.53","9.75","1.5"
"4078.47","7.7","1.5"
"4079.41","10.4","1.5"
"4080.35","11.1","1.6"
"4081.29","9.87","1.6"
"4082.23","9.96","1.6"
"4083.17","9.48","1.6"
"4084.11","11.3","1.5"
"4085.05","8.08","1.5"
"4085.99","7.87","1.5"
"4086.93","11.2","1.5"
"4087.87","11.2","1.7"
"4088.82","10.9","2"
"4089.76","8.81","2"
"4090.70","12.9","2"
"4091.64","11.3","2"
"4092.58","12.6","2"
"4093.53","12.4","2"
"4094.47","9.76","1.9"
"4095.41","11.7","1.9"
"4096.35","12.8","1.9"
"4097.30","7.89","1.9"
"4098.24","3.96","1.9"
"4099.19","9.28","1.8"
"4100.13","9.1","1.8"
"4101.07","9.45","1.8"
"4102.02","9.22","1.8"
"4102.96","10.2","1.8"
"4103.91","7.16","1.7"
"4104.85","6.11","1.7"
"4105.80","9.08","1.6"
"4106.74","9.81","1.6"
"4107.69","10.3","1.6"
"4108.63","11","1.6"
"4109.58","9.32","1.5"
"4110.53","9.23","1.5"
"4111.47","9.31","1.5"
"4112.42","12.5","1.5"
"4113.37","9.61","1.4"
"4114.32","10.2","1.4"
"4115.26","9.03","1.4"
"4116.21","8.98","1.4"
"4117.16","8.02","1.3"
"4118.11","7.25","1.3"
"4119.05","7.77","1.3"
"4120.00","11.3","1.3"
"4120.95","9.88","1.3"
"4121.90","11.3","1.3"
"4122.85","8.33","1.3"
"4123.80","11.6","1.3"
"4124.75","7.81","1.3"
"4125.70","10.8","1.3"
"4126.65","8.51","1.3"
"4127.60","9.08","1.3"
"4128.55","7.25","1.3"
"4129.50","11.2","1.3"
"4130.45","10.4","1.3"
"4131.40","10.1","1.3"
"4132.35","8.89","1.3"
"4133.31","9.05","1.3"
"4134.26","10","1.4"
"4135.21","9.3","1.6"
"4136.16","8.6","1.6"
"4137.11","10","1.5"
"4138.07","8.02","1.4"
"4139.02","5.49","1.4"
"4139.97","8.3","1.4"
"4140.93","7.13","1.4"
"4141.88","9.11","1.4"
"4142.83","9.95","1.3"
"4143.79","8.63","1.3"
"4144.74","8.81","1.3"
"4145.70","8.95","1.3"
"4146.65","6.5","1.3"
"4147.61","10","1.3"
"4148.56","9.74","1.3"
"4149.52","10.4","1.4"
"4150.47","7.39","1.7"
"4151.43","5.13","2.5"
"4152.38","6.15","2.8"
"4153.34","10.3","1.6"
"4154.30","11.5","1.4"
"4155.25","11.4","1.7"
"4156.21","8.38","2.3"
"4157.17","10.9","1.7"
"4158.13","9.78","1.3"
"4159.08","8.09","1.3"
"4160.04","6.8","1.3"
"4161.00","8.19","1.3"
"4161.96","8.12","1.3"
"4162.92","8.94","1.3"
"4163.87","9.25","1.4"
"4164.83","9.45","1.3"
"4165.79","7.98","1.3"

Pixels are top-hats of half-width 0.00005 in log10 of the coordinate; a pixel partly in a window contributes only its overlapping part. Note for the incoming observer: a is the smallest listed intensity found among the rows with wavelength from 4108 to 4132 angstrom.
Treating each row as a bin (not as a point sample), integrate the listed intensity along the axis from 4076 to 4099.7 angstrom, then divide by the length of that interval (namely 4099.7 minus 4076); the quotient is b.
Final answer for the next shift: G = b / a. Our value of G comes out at 1.38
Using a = 7.25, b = 10.0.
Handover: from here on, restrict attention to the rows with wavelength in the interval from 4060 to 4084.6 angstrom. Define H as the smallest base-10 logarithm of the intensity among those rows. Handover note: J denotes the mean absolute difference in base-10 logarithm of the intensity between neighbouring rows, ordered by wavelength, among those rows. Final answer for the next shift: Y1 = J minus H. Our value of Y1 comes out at -0.61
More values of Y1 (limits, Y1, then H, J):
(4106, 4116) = -0.91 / 0.96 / 0.050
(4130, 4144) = -0.67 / 0.74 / 0.069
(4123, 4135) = -0.78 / 0.86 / 0.080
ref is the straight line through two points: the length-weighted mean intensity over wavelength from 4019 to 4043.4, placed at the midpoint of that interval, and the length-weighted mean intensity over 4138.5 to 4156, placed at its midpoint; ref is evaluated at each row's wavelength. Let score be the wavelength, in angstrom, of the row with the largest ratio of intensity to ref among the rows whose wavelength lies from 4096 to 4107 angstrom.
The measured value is 4096.35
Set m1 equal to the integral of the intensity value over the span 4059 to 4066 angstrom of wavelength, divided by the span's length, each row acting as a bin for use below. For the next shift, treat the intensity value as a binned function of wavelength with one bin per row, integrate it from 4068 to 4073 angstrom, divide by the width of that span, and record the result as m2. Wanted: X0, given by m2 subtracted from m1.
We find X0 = -0.5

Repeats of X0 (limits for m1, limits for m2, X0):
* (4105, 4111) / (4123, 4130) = 0.2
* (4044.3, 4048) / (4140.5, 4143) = 0.8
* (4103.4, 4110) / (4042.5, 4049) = -0.4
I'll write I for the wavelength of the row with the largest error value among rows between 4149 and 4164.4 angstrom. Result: 4152.38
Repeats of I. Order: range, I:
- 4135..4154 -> 4152.38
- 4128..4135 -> 4134.26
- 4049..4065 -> 4055.06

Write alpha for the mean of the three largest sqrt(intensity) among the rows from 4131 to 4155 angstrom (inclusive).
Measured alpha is 3.28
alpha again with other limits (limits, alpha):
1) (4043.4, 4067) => 3.37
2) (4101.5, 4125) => 3.43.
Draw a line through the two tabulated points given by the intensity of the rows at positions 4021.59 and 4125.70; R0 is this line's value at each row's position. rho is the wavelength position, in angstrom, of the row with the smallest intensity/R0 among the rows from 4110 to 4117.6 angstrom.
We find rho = 4117.16 angstrom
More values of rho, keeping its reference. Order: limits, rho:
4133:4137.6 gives 4136.16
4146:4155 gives 4151.43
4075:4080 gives 4078.47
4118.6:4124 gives 4119.05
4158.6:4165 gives 4160.04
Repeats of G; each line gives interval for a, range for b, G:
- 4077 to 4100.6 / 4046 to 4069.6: 2.18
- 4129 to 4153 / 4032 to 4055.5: 1.85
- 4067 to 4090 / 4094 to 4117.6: 1.34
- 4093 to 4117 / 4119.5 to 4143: 2.33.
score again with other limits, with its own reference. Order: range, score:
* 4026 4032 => 4027.15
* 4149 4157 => 4154.30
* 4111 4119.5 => 4112.42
